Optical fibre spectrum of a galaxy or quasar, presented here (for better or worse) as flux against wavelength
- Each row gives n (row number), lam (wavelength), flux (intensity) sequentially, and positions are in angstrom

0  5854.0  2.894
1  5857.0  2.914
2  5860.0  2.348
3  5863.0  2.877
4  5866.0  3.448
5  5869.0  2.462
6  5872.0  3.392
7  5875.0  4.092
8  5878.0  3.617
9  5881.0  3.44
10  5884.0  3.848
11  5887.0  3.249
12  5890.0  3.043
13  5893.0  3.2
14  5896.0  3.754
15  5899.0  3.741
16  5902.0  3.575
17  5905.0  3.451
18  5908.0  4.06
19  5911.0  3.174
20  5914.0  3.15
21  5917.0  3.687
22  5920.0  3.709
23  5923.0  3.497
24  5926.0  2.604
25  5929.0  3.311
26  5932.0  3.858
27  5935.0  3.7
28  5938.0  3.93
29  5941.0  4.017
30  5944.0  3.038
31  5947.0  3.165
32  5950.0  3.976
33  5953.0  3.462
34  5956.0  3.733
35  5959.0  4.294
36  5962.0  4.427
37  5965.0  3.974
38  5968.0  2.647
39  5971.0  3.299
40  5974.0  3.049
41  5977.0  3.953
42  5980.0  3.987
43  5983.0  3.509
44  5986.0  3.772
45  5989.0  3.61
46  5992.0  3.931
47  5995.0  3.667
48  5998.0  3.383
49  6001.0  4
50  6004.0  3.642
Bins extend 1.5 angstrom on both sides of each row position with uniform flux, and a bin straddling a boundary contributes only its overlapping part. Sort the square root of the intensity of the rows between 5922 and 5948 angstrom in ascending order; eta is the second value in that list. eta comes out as 1.74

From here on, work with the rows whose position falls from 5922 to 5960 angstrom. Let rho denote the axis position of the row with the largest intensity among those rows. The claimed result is 5959.0 angstrom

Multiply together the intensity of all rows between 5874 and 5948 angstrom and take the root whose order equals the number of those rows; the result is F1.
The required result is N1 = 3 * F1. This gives 10.49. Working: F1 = 3.50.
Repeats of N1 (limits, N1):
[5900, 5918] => 10.51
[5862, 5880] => 9.81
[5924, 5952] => 10.43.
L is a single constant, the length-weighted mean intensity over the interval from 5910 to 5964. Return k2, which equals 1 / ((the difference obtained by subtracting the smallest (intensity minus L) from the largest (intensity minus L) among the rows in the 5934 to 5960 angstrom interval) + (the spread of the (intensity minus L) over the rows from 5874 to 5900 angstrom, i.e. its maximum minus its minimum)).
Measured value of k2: 0.434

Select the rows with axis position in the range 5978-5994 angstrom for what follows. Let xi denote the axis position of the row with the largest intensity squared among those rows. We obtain 5980.0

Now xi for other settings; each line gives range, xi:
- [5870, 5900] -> 5875.0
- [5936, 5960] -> 5959.0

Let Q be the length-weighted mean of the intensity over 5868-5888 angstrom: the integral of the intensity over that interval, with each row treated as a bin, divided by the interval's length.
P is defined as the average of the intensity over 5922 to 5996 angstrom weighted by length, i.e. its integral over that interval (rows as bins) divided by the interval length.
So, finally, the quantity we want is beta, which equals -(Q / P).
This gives -0.96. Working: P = 3.62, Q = 3.47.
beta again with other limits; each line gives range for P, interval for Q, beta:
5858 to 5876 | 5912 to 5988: -1.17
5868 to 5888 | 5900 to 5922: -1.02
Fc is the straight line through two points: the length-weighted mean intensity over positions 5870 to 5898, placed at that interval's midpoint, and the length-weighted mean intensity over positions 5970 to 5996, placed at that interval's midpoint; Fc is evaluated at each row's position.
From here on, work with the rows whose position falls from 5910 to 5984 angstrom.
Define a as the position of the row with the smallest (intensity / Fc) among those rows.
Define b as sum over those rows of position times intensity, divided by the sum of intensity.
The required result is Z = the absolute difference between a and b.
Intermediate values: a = 5968.0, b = 5947.6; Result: 20.4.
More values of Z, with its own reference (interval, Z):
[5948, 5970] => 9.3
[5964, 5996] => 12.4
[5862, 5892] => 7.8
